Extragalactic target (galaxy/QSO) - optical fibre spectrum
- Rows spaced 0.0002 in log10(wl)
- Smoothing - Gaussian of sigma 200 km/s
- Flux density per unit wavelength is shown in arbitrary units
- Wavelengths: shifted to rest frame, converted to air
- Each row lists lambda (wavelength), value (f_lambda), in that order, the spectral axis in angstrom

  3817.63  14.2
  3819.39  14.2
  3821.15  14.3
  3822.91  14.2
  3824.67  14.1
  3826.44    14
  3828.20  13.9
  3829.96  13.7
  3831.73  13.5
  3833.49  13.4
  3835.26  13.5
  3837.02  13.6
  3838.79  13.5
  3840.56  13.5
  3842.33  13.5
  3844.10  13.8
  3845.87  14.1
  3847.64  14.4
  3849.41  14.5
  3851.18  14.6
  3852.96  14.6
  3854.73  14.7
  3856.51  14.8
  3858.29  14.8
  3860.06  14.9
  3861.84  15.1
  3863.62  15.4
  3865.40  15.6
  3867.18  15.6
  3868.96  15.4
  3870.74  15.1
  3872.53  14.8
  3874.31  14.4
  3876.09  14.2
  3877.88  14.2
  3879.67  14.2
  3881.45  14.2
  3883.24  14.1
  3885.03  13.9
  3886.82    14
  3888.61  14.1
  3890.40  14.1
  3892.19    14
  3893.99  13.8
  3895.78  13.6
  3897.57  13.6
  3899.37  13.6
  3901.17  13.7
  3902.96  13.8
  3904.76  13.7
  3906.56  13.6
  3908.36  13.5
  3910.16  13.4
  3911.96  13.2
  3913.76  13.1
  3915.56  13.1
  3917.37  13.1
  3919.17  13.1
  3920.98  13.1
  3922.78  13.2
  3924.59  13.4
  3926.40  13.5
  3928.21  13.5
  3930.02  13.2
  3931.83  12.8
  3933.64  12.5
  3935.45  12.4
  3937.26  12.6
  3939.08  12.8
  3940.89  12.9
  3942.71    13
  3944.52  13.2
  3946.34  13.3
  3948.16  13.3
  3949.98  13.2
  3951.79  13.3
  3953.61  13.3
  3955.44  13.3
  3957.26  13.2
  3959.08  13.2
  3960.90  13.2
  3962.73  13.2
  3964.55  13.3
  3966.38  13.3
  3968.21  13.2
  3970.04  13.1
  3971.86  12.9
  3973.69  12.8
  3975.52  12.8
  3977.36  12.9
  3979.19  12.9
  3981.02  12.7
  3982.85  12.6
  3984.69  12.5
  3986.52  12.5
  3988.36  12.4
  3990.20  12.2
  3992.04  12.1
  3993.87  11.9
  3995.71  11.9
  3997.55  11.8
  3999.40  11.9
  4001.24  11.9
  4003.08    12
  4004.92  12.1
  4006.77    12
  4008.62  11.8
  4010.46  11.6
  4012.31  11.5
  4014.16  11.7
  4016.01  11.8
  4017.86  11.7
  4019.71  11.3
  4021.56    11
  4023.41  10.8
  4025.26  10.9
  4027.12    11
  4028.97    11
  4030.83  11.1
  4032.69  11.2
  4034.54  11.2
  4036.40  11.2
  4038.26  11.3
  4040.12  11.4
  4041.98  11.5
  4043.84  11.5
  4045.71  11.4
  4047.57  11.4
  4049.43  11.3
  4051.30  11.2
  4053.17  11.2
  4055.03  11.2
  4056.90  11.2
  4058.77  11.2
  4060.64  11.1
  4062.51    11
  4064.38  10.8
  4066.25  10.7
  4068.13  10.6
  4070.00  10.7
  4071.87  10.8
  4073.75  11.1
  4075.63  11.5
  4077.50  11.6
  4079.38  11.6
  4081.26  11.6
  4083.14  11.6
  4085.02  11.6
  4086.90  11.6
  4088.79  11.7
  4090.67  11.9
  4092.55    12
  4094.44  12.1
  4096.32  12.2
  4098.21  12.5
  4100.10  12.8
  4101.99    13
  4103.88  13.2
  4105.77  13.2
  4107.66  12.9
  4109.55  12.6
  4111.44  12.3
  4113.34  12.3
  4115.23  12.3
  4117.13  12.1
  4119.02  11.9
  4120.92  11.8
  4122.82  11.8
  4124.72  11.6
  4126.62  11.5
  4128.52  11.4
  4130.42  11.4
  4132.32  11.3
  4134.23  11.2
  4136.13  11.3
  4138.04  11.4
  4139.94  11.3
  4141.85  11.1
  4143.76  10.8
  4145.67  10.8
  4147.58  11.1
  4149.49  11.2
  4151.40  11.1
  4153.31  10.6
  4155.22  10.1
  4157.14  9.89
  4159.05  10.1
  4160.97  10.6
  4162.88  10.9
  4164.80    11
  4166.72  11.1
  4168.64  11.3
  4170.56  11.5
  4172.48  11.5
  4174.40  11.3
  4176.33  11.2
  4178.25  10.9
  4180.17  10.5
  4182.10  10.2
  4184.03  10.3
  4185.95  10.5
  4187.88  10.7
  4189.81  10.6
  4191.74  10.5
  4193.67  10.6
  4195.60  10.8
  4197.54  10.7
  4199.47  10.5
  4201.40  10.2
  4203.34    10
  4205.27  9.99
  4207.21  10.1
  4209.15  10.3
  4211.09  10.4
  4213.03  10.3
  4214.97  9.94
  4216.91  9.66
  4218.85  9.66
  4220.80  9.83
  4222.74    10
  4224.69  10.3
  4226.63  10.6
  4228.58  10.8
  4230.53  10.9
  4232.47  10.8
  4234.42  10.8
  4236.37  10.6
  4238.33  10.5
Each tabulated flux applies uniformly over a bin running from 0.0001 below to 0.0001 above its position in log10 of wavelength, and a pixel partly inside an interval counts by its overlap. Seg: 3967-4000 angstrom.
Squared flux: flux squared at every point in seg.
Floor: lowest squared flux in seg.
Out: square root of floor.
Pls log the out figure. 11.8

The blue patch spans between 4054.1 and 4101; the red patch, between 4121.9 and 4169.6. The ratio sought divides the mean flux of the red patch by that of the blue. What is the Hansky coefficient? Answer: 0.962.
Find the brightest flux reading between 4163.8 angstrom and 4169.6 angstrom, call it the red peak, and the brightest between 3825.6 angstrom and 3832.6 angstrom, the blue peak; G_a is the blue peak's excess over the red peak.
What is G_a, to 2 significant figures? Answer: 2.7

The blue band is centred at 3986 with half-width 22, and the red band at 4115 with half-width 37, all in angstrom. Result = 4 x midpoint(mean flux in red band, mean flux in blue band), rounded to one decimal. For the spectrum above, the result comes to 48.6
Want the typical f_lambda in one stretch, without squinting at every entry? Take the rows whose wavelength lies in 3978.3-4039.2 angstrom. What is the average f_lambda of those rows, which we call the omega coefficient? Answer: 11.7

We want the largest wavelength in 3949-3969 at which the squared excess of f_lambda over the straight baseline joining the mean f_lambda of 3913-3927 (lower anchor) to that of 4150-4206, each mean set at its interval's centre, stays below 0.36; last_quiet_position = 3968.21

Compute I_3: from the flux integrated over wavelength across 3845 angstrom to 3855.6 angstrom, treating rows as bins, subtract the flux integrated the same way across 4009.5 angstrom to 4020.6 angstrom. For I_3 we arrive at 25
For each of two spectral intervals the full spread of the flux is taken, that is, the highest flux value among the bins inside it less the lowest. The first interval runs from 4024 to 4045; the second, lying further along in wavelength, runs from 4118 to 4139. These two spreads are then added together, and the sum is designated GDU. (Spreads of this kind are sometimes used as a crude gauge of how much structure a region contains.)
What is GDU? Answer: 1.3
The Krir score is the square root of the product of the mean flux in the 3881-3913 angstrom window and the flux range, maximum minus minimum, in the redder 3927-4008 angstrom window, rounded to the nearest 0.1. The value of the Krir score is 4.8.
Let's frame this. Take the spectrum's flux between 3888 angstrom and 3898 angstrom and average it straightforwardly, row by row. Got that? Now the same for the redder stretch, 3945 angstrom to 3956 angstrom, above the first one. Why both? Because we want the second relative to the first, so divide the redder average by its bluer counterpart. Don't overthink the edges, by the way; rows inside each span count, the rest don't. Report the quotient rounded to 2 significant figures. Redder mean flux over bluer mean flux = 0.96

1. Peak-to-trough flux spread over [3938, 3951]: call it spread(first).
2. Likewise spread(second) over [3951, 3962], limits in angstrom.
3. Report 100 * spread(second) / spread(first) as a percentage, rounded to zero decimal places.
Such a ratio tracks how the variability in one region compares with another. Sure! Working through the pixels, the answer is 20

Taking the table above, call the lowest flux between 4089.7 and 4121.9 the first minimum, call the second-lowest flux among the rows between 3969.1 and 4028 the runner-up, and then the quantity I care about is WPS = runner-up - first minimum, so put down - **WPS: -0.90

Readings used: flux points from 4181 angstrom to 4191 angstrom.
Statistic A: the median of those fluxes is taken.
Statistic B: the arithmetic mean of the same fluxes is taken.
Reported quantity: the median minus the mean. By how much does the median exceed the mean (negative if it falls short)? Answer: 0.04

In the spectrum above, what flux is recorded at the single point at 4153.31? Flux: 10.6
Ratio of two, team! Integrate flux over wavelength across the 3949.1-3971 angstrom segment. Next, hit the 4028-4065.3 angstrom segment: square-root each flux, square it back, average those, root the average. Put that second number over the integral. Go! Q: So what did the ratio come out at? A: 0.0116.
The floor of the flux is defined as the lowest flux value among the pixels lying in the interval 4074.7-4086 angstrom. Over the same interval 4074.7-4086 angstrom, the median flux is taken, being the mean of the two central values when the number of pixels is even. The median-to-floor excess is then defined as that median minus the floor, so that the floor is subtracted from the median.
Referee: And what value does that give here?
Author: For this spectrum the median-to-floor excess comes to 0.10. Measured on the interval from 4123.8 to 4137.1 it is 0.20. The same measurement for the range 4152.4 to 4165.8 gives 0.71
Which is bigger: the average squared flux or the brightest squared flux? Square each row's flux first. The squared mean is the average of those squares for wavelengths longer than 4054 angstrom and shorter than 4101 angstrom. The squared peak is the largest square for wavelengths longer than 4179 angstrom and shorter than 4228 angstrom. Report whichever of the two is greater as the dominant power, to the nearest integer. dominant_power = 132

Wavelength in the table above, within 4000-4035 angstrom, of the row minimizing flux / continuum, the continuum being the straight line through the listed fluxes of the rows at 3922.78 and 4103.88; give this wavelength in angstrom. 4023.41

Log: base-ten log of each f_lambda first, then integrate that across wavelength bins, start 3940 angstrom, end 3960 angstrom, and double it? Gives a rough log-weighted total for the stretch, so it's 45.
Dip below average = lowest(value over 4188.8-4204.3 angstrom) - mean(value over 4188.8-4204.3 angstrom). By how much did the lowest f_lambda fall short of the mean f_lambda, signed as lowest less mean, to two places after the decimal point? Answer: -0.49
